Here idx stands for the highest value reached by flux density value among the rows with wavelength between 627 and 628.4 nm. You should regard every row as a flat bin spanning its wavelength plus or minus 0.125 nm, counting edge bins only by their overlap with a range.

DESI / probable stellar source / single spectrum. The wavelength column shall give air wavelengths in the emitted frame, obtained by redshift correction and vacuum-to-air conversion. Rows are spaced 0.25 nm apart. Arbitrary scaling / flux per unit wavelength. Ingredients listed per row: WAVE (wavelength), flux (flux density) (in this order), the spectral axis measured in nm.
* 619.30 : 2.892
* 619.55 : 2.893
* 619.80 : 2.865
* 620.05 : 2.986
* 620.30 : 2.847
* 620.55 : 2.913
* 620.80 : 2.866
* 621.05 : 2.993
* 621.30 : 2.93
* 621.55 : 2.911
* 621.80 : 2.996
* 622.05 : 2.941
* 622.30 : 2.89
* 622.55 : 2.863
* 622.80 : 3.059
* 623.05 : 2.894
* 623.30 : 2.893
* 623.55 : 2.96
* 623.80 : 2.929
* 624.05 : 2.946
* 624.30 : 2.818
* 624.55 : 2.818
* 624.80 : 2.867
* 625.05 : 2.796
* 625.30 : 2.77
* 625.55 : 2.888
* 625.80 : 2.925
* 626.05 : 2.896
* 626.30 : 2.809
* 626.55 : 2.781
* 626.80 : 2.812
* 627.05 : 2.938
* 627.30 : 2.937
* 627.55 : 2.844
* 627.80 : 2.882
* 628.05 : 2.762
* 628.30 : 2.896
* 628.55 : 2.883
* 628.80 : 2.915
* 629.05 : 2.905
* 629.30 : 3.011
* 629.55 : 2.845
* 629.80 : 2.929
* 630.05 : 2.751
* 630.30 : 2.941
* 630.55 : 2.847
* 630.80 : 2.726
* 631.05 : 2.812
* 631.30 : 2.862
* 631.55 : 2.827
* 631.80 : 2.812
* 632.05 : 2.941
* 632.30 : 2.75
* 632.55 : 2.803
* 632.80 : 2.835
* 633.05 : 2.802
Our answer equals 2.938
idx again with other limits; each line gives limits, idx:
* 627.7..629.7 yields 3.011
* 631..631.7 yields 2.862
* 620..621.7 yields 2.993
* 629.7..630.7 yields 2.941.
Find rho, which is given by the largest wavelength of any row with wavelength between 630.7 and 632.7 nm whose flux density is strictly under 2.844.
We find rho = 632.55 nm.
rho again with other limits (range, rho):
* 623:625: 624.55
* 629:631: 630.80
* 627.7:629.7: 628.05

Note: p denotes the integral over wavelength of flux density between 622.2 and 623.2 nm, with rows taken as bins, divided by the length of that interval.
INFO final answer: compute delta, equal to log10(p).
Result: 0.466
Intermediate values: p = 2.93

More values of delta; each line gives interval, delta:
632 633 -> 0.451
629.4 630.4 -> 0.458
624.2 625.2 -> 0.451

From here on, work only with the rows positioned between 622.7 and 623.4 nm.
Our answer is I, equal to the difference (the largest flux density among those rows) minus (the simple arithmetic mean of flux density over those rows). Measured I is 0.110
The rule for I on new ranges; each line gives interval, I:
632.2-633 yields 0.039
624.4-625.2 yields 0.040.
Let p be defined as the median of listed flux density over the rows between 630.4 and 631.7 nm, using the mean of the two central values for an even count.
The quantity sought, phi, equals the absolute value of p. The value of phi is 2.83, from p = 2.83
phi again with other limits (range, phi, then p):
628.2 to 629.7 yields 2.90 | 2.90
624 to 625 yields 2.84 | 2.84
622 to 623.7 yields 2.89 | 2.89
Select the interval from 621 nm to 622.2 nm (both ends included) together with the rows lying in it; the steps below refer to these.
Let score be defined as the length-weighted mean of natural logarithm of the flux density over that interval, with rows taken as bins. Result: 1.08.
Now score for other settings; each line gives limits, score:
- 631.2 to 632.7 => 1.04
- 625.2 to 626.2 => 1.05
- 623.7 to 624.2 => 1.08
